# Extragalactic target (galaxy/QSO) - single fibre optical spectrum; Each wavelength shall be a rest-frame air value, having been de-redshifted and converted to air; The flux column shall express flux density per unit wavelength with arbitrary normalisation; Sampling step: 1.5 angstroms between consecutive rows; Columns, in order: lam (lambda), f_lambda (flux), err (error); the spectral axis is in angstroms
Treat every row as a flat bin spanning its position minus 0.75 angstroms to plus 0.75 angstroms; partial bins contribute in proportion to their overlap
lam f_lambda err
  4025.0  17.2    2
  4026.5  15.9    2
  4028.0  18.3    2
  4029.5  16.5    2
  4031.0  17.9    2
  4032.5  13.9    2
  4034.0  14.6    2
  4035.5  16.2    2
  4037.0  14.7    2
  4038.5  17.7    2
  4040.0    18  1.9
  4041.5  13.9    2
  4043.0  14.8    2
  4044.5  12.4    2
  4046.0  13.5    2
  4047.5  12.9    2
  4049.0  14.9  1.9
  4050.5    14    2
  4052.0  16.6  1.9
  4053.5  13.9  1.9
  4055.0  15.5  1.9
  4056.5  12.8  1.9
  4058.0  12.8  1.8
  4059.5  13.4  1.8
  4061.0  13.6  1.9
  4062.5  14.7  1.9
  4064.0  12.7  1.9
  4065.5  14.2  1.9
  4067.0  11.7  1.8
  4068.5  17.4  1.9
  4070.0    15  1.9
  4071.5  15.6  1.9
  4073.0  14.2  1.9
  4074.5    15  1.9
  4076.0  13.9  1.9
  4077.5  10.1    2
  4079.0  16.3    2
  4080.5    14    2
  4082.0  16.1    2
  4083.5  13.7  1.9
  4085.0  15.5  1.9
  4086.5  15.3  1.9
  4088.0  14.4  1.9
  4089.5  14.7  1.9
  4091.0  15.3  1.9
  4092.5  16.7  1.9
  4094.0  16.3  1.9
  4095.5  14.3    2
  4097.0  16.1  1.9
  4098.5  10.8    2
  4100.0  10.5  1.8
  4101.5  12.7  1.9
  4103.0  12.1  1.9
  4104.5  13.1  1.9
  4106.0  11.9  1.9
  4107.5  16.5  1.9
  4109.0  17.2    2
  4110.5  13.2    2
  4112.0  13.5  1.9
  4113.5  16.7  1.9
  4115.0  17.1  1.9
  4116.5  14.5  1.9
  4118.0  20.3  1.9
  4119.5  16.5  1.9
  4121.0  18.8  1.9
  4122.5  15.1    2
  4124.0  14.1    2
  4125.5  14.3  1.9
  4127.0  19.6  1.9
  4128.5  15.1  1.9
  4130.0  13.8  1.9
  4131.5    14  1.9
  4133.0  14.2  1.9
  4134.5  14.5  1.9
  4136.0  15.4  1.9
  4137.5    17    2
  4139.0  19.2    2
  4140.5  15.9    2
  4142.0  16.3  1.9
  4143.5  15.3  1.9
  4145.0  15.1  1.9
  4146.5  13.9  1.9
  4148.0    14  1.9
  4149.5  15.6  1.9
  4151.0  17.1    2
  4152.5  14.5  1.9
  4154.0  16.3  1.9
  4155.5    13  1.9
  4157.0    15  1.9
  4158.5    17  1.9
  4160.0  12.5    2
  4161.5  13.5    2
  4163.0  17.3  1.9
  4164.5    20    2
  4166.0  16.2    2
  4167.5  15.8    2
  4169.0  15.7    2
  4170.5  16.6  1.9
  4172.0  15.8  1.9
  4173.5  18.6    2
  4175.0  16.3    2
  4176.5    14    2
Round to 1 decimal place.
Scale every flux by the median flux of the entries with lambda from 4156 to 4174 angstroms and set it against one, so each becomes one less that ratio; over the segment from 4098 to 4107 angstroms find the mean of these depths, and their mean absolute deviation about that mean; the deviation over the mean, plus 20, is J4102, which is 20.2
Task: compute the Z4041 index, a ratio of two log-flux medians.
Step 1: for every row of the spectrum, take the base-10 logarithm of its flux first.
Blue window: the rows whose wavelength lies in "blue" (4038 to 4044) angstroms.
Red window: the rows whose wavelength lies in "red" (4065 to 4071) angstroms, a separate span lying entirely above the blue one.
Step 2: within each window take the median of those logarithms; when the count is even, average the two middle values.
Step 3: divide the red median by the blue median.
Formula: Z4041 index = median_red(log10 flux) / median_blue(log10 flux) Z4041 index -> 0.963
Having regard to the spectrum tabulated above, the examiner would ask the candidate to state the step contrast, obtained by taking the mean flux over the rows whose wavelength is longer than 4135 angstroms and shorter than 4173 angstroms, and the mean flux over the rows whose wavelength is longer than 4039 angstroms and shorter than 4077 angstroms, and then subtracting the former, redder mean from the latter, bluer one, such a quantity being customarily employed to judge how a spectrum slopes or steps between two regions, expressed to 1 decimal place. -1.5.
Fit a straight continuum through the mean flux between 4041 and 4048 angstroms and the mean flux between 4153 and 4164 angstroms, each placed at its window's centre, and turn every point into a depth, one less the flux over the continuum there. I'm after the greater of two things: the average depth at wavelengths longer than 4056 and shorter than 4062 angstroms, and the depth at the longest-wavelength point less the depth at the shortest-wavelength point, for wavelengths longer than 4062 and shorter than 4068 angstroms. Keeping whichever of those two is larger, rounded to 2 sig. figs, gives 0.22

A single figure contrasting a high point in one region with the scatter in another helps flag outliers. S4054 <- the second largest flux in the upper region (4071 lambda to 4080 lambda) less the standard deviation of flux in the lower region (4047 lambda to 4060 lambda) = 14.3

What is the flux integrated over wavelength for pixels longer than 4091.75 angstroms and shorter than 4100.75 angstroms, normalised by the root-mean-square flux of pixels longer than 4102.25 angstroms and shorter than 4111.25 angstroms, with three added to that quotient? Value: 12.0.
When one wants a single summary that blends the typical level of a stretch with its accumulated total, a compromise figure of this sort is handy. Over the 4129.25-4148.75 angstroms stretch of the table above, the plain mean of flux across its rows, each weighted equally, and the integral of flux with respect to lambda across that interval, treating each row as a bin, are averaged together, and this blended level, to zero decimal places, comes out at 157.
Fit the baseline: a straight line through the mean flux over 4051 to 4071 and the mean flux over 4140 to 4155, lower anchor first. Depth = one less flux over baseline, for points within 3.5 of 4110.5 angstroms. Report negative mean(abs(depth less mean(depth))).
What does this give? -0.11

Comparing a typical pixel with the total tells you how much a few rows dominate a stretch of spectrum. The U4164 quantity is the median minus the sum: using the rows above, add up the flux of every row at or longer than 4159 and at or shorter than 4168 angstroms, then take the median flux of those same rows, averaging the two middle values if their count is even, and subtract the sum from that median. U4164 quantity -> -79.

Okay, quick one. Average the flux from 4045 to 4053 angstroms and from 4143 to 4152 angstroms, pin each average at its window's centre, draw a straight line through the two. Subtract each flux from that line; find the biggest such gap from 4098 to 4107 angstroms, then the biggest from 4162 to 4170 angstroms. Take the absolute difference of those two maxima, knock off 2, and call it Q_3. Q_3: 2.6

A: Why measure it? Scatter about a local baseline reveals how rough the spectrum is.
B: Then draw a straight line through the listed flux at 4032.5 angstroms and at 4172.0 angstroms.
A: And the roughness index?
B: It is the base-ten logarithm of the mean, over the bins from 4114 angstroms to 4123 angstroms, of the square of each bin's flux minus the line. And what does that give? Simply 0.90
